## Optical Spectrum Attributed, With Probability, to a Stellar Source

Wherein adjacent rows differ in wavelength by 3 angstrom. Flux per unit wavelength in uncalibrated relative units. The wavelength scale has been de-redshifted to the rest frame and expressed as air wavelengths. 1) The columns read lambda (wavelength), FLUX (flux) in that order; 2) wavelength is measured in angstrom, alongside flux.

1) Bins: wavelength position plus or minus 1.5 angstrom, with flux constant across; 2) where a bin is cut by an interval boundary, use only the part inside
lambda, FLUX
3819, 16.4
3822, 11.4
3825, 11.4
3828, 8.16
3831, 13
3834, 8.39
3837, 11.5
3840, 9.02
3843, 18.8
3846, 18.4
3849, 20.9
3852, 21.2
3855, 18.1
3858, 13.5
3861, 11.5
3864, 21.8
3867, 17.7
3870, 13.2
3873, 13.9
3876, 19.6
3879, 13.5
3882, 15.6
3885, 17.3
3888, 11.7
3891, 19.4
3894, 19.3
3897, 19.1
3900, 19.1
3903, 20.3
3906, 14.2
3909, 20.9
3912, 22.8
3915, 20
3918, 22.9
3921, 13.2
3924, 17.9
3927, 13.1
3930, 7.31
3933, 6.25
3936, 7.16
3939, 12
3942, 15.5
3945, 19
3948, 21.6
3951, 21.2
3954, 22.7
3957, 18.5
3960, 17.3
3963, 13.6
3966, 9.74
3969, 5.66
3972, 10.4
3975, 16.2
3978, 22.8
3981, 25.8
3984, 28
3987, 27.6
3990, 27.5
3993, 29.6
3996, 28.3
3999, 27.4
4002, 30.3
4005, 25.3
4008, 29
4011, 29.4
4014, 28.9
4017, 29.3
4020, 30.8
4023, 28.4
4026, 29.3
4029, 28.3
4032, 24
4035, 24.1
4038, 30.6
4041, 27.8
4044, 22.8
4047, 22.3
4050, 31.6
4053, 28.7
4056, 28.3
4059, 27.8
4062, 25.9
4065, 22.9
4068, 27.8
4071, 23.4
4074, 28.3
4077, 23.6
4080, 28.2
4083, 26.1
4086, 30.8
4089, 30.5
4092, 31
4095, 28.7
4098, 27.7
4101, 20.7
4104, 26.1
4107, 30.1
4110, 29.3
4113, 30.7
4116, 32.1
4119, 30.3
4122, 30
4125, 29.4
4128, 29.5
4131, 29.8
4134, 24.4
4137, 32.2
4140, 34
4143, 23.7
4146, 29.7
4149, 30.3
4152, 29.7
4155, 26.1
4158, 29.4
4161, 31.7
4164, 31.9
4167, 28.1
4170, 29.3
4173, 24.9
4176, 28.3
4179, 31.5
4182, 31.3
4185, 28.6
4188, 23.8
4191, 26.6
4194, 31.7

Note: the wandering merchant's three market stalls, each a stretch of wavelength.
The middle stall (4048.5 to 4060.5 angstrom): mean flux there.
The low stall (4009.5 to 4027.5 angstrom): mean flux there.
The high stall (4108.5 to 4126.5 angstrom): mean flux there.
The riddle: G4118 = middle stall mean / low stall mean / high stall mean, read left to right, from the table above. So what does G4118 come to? 0.0327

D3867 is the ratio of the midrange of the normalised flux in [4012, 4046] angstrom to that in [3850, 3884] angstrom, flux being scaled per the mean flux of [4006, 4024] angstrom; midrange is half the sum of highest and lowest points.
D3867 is 1.61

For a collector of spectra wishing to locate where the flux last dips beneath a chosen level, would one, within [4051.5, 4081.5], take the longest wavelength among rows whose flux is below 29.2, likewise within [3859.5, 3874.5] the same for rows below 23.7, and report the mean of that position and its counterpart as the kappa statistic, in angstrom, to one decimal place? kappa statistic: 3976.5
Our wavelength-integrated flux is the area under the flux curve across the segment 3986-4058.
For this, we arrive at 2009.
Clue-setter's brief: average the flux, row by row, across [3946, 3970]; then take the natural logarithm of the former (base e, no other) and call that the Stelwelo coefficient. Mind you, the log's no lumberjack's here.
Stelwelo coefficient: 2.8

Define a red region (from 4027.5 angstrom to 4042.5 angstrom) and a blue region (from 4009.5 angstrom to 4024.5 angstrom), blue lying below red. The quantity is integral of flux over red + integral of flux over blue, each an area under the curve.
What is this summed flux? 845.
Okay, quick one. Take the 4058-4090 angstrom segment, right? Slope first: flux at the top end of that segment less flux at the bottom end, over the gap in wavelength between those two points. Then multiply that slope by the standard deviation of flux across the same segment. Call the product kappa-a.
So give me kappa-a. 0.2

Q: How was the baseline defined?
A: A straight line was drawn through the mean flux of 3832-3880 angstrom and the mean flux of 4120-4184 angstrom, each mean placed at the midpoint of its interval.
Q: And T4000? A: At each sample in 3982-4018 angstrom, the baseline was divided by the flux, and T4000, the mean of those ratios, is 0.79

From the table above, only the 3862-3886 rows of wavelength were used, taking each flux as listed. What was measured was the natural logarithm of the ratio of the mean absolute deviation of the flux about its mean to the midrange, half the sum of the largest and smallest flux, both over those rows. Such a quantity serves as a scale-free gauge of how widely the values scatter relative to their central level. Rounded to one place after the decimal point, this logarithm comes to -1.9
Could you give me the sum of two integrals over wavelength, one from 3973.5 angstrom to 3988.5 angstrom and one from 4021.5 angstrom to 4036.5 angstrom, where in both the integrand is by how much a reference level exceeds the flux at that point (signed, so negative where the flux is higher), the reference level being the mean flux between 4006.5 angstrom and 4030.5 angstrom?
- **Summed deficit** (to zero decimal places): 112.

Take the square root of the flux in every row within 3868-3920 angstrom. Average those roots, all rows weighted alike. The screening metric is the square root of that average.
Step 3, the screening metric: 2.0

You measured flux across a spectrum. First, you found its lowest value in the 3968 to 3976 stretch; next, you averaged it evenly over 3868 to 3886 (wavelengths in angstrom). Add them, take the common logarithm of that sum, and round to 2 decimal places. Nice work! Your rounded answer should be 1.33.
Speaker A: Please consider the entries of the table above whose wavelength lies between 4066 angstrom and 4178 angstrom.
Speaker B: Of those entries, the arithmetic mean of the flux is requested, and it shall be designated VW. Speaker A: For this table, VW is 28.6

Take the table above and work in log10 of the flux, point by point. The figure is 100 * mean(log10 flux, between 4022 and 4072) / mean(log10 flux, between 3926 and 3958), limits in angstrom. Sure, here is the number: 126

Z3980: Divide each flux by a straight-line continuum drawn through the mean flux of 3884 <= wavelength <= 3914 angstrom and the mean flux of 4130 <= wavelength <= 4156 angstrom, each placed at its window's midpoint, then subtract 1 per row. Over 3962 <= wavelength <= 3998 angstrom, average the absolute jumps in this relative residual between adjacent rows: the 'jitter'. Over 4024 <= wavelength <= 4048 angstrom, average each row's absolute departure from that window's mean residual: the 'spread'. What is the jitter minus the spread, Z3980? 0.020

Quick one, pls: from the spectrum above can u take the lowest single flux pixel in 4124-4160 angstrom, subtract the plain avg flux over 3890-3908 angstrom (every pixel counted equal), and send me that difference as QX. 5.1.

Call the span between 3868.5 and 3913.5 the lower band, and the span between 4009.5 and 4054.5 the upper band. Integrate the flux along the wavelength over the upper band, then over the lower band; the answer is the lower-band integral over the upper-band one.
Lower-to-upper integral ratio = 0.62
